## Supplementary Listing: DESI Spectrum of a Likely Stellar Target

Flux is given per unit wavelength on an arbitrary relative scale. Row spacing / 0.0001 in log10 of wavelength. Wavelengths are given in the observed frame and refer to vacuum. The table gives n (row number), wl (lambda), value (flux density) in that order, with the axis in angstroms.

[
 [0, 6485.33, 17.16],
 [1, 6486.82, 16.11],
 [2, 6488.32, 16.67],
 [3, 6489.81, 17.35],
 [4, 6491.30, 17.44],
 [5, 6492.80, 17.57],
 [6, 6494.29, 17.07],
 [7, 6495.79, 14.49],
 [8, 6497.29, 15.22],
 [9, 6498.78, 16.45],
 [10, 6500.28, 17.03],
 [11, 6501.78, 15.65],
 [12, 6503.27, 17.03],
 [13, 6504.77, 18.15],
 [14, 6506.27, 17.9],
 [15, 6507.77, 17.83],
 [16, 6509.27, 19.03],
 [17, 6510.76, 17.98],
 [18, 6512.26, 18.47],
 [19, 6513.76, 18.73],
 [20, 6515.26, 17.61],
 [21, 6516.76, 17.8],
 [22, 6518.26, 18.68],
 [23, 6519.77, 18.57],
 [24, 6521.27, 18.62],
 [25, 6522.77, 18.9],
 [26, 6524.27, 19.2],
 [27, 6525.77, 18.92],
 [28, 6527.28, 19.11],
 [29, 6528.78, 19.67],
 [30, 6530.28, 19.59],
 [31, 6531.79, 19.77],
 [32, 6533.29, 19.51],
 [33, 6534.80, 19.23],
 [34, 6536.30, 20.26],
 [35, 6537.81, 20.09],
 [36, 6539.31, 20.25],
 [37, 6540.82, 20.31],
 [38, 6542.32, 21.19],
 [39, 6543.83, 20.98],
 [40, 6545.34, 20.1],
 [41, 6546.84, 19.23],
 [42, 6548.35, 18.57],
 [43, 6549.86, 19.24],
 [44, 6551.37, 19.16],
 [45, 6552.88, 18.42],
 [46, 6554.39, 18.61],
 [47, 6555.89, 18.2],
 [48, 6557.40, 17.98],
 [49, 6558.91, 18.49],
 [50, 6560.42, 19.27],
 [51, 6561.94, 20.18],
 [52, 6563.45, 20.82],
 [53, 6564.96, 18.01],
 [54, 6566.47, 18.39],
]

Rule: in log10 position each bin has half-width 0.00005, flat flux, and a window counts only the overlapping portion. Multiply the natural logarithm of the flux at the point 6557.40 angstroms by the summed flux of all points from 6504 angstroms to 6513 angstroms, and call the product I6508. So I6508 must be 316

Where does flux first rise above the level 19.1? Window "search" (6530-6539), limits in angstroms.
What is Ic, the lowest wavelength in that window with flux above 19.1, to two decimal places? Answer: 6530.28 angstroms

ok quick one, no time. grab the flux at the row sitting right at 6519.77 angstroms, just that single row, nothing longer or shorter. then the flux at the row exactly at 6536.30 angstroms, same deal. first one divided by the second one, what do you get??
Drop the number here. 0.92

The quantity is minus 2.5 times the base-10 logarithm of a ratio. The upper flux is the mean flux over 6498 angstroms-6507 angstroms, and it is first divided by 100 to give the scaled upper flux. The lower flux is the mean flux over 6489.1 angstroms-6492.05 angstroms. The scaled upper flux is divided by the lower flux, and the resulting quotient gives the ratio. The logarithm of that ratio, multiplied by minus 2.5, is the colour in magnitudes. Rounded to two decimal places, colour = 5.02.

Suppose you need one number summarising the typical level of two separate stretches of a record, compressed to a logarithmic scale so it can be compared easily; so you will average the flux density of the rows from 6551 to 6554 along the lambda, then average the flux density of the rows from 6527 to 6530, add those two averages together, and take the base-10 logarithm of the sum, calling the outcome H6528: 1.58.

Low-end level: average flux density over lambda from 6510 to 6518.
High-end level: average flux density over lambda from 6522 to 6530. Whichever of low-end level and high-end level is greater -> 19.2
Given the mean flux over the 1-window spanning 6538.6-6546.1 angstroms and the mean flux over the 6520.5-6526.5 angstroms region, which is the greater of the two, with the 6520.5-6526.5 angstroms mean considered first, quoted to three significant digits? 20.6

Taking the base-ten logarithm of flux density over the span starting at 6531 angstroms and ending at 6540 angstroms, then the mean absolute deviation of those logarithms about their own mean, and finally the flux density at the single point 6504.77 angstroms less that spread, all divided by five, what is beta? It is 3.6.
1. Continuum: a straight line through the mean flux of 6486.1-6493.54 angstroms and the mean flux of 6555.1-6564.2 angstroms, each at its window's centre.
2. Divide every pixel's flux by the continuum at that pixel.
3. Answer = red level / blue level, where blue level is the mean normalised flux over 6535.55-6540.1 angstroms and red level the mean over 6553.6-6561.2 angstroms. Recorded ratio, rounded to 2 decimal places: 0.89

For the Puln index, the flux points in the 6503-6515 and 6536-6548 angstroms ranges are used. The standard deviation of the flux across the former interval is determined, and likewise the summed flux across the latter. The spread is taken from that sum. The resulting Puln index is 162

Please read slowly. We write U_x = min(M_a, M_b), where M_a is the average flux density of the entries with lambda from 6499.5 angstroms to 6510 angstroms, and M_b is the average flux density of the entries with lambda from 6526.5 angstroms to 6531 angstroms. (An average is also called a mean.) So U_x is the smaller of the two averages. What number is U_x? 17.5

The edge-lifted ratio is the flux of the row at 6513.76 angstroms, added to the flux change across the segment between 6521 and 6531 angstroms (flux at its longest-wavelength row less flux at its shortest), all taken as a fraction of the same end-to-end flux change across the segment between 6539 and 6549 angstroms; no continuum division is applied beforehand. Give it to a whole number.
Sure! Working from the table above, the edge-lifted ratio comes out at -12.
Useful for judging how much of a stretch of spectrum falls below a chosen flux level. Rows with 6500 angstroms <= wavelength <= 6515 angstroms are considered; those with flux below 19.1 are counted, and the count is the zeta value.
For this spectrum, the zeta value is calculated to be 10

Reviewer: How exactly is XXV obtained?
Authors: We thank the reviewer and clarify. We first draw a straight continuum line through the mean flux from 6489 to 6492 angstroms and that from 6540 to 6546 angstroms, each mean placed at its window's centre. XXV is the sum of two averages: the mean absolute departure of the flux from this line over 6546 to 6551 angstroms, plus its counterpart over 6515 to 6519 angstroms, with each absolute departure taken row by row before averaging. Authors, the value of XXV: 2.9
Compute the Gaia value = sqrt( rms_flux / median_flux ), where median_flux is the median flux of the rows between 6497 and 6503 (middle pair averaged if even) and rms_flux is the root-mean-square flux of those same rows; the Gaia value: 1.00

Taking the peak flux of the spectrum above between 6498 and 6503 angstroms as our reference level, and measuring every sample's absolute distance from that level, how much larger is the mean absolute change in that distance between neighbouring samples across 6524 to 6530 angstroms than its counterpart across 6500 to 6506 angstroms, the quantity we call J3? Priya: -0.95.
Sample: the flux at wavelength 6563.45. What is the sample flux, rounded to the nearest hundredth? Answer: 20.82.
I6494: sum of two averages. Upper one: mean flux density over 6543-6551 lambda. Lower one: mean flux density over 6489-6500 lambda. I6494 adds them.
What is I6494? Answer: 36.1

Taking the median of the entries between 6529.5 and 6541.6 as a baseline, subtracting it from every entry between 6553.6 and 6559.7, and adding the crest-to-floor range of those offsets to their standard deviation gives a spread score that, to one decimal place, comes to 0.9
